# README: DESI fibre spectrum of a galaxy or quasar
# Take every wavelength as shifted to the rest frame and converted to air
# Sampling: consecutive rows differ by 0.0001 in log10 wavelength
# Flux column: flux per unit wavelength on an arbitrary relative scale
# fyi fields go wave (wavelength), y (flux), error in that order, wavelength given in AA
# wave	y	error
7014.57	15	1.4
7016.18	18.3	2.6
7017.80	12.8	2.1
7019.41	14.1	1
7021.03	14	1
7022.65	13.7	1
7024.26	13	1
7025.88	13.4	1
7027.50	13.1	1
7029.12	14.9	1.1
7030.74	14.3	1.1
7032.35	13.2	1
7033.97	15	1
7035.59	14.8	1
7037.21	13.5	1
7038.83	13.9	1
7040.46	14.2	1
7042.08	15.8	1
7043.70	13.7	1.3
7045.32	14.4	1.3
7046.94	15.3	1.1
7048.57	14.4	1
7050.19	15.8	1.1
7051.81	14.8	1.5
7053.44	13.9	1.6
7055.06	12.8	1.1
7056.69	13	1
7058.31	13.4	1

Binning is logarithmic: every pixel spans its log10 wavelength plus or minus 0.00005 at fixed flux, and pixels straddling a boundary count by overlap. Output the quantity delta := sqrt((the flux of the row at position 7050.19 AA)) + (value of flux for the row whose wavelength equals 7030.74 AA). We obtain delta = 18.3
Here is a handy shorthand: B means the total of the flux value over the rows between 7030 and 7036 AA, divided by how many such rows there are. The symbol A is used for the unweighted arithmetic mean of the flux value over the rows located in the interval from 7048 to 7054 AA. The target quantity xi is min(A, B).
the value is 14.3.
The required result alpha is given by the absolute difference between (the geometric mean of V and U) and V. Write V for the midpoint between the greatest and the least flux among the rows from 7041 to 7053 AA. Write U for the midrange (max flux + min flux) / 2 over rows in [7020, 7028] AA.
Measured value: 0.64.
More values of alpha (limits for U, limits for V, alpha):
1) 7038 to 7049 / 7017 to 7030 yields 0.44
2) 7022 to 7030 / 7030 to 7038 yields 0.08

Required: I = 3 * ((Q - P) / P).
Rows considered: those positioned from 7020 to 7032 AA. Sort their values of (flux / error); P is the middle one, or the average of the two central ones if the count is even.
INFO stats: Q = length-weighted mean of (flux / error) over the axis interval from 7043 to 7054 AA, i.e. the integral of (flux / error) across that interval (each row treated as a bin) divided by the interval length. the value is -0.3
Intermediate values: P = 13.4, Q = 11.9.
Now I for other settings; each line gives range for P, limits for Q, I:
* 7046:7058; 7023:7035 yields 0.1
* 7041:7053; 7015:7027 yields -0.5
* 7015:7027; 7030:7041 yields 0.1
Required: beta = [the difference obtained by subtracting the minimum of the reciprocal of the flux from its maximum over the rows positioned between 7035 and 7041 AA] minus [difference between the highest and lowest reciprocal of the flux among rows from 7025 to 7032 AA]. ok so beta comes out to -0.003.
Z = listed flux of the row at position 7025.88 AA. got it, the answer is 13.4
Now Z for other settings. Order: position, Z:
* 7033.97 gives 15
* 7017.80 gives 12.8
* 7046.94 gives 15.3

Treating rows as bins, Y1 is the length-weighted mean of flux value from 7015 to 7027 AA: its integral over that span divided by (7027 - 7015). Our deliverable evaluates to 14.2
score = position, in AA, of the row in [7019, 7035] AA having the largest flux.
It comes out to 7033.97 AA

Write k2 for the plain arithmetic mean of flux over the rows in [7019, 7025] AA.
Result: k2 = 13.7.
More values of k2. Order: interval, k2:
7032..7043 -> 14.3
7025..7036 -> 14.1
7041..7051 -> 14.9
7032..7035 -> 14.1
